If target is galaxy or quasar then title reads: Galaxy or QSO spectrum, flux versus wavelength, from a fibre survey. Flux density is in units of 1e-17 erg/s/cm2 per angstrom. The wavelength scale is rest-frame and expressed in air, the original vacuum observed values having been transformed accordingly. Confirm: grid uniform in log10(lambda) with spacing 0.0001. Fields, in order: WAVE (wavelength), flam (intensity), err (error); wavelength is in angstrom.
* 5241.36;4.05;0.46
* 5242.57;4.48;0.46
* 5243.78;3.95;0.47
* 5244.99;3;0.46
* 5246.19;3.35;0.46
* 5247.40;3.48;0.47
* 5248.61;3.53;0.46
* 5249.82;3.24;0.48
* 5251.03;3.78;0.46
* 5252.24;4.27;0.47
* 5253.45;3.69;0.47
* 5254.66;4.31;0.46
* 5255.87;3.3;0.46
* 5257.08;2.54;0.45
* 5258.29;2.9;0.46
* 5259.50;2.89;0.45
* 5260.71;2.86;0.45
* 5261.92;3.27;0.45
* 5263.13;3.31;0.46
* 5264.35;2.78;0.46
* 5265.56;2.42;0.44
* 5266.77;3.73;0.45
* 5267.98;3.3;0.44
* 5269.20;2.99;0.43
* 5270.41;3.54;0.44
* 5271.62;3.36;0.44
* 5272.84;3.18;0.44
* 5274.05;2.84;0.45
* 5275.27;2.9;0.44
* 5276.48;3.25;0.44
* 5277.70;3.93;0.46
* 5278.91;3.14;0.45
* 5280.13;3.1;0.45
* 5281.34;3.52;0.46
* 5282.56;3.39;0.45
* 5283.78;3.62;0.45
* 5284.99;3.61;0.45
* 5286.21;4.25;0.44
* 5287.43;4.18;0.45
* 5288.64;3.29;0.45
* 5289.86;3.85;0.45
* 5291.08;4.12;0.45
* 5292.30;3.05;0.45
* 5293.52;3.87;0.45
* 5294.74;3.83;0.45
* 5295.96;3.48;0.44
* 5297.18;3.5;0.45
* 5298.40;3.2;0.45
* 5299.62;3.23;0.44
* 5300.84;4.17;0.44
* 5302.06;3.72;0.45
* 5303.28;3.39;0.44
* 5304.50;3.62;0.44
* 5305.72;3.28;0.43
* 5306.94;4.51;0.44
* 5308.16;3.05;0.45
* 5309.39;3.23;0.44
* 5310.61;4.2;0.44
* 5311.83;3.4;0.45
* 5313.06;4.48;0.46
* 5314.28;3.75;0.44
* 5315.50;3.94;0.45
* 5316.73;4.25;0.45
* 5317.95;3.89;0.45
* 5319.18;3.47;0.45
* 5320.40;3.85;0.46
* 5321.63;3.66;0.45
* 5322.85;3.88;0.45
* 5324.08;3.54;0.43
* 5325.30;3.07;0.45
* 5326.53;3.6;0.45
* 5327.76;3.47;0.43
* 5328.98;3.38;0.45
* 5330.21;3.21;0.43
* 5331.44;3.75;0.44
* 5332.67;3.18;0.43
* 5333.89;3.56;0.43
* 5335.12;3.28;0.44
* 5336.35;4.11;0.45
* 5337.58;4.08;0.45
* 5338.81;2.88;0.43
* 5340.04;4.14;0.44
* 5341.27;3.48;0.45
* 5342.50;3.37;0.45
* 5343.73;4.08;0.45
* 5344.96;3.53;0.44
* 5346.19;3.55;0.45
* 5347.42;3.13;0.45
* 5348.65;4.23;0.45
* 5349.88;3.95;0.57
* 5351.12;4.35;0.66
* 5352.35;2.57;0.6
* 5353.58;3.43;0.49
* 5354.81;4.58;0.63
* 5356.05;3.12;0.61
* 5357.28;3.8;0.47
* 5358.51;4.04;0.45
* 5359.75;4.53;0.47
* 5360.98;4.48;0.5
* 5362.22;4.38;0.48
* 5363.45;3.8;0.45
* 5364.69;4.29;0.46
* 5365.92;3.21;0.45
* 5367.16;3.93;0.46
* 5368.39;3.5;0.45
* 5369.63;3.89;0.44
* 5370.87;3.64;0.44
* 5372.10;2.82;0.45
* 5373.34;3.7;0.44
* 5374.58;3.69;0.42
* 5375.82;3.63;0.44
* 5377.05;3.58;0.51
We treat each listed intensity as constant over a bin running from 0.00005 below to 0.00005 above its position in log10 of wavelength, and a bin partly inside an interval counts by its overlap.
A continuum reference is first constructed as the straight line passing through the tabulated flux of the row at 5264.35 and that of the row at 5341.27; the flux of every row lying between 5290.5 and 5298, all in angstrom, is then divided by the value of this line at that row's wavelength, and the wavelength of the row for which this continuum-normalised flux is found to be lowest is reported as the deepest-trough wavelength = 5292.30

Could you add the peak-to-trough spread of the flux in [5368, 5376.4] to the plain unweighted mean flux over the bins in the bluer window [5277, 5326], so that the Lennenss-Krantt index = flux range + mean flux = 4.7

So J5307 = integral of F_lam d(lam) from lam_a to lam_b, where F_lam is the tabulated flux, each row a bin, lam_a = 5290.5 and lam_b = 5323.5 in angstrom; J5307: 122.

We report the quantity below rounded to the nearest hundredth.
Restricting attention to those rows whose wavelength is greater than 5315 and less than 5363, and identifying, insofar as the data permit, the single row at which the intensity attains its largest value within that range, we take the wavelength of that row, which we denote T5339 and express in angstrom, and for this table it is 5354.81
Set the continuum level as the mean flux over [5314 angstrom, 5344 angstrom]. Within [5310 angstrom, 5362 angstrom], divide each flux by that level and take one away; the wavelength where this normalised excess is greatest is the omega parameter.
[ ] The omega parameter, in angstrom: 5354.81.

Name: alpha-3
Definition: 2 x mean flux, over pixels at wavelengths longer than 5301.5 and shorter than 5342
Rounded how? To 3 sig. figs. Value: 7.29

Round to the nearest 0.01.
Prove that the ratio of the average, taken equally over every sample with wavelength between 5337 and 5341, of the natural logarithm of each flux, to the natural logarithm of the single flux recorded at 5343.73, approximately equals 0.92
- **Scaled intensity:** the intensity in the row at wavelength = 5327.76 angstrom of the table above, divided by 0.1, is 34.7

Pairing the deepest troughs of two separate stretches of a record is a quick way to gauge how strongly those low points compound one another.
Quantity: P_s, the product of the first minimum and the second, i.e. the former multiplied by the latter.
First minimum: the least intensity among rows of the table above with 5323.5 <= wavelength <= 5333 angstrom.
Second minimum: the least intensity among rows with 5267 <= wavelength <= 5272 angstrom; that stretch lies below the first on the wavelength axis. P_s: 9.2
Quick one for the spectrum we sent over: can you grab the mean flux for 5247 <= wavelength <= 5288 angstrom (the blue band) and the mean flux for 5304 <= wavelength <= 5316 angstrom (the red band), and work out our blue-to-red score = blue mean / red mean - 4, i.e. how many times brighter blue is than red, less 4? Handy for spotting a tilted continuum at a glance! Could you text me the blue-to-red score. -3.10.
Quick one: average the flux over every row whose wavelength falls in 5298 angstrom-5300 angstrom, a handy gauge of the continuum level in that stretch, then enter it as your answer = 3.2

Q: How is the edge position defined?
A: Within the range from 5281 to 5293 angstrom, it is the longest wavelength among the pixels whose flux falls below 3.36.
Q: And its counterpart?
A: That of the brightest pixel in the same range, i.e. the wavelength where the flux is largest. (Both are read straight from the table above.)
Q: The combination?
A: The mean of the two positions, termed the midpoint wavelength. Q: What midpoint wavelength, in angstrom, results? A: 5289.3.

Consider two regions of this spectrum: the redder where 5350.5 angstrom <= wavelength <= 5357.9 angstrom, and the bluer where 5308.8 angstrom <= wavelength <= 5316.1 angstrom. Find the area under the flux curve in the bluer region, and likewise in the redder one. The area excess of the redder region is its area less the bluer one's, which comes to -1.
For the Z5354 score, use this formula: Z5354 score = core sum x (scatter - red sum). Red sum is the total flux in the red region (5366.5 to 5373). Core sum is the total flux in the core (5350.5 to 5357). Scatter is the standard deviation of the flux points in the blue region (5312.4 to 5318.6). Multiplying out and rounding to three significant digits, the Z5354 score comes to -316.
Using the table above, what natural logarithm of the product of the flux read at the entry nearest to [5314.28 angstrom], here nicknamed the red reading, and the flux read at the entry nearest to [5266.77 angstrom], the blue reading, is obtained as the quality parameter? 2.64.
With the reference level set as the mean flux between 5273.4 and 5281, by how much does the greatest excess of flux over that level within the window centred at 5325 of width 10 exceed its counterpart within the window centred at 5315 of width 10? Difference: -0.60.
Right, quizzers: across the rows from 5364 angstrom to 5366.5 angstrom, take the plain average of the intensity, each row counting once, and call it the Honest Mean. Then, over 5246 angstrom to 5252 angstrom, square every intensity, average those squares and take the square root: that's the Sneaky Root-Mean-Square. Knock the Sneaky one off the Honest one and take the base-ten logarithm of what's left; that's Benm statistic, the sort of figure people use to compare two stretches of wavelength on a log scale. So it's -0.6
